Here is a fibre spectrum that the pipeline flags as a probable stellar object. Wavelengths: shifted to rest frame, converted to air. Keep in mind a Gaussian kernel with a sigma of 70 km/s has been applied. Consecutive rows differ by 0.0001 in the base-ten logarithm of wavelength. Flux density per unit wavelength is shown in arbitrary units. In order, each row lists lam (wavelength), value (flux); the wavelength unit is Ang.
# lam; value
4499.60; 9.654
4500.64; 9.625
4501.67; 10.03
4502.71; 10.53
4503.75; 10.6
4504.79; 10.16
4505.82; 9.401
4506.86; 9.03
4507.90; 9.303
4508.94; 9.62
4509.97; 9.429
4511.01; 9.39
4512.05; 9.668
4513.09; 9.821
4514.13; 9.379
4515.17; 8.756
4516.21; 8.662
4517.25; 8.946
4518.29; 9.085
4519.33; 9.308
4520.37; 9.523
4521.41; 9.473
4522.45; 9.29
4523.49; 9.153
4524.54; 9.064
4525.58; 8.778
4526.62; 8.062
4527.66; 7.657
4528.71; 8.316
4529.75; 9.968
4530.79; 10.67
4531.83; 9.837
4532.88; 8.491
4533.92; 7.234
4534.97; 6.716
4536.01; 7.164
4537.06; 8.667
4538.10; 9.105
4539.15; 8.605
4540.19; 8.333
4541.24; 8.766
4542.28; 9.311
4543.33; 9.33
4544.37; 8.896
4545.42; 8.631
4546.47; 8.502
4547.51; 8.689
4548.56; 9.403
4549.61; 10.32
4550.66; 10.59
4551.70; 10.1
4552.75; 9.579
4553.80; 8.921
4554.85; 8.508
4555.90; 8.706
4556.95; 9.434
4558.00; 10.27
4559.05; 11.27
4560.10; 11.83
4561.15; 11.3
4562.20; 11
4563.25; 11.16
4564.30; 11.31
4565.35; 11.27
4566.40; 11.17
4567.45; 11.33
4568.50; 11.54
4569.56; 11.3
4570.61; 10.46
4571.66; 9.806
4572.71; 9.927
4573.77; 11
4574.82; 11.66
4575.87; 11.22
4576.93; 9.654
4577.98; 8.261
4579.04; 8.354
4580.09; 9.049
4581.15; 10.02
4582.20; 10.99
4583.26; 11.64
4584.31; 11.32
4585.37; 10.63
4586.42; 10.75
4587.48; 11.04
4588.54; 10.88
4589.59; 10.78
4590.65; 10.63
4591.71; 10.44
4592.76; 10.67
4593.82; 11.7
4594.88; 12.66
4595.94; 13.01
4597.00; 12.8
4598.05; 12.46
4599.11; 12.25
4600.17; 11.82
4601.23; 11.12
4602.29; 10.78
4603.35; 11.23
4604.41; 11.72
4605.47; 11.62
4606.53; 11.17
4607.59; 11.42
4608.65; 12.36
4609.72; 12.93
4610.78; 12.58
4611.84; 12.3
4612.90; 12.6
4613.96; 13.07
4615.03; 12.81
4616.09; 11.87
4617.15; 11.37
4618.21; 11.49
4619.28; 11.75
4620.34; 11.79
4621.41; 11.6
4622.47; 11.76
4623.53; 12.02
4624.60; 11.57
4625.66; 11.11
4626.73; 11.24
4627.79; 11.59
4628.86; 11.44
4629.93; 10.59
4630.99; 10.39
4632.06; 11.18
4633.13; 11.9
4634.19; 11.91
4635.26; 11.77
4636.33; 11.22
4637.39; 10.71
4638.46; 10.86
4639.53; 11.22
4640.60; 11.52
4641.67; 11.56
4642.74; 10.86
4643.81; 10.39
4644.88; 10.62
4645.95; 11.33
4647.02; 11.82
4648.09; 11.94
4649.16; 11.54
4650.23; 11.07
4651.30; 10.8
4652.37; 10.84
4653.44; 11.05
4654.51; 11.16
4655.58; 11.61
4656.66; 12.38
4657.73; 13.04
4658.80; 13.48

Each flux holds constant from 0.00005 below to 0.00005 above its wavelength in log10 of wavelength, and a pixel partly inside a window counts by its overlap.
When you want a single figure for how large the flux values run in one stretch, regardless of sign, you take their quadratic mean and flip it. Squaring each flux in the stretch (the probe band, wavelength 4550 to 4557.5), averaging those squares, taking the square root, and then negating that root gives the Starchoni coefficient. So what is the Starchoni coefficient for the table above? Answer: -9.4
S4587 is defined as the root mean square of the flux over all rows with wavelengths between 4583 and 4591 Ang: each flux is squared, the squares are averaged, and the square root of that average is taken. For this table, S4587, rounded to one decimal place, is 11.0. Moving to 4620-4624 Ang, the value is 11.8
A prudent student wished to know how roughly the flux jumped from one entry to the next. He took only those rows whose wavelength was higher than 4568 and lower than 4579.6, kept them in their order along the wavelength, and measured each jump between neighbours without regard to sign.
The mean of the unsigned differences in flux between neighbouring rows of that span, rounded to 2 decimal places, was 0.71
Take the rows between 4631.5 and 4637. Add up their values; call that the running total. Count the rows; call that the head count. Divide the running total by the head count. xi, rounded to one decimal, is 11.6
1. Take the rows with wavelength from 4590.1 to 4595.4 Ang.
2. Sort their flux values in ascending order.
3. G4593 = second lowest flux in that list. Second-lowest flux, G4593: 10.63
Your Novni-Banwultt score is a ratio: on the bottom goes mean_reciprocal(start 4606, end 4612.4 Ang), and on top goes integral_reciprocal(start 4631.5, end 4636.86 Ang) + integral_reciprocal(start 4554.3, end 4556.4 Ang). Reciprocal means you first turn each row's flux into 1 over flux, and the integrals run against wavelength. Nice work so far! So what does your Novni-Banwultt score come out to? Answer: 8.5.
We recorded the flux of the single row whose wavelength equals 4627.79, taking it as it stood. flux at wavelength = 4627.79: 11.59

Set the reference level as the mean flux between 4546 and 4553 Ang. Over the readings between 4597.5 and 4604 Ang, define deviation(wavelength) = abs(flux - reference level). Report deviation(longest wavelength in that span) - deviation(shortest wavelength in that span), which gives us -1.2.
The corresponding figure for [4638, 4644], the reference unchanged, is -0.5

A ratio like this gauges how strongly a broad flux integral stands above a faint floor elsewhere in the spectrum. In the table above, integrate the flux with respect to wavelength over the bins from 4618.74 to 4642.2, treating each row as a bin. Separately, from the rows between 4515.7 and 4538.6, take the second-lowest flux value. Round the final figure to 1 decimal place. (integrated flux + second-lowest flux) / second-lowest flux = 38.3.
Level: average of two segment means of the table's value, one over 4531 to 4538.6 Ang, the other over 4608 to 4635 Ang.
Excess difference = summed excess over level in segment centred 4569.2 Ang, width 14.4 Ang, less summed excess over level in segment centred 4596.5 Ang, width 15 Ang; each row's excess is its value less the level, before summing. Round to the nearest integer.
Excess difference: -8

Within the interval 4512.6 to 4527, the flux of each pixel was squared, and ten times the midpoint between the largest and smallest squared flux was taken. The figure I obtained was 807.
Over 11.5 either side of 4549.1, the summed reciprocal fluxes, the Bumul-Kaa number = 2.36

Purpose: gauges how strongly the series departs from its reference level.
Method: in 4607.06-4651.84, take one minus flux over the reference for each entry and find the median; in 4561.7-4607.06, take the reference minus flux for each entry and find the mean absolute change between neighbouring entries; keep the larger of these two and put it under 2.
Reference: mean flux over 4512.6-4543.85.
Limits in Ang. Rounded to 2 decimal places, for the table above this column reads 4.31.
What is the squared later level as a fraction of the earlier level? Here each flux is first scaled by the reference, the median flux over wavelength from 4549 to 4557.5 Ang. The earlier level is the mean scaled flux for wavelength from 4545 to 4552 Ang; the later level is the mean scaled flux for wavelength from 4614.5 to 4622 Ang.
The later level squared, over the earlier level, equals 1.55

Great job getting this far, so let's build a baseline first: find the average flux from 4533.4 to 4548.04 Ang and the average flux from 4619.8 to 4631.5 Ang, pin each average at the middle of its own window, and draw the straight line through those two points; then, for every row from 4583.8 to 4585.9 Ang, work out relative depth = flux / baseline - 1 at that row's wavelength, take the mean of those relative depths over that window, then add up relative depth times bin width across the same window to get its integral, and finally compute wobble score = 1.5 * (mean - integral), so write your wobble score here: -0.17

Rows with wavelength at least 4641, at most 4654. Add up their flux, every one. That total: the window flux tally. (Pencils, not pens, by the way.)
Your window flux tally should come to 134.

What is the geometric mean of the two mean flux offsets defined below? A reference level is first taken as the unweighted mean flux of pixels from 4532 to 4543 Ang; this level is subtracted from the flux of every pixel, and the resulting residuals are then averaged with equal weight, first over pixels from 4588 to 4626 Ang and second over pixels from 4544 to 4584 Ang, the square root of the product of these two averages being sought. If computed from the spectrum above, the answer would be 2.6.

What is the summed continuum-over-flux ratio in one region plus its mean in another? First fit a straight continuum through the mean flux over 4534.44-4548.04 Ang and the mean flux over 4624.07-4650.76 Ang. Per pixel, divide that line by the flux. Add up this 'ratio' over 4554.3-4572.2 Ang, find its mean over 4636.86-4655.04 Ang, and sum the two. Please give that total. 15.7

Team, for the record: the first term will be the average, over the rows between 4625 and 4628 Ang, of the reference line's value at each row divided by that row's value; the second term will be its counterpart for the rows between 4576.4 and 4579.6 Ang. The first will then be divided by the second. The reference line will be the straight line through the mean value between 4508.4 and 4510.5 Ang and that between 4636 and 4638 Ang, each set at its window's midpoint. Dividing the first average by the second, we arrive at 0.81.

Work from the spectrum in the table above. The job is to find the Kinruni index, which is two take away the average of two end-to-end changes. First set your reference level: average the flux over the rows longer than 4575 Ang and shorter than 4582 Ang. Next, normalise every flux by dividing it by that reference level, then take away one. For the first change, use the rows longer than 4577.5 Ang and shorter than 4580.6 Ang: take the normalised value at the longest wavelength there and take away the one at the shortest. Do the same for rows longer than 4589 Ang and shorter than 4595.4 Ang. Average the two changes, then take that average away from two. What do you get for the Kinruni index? 1.86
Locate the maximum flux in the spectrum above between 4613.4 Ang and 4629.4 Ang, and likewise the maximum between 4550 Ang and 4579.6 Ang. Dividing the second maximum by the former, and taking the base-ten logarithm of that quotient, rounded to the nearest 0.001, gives -0.043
